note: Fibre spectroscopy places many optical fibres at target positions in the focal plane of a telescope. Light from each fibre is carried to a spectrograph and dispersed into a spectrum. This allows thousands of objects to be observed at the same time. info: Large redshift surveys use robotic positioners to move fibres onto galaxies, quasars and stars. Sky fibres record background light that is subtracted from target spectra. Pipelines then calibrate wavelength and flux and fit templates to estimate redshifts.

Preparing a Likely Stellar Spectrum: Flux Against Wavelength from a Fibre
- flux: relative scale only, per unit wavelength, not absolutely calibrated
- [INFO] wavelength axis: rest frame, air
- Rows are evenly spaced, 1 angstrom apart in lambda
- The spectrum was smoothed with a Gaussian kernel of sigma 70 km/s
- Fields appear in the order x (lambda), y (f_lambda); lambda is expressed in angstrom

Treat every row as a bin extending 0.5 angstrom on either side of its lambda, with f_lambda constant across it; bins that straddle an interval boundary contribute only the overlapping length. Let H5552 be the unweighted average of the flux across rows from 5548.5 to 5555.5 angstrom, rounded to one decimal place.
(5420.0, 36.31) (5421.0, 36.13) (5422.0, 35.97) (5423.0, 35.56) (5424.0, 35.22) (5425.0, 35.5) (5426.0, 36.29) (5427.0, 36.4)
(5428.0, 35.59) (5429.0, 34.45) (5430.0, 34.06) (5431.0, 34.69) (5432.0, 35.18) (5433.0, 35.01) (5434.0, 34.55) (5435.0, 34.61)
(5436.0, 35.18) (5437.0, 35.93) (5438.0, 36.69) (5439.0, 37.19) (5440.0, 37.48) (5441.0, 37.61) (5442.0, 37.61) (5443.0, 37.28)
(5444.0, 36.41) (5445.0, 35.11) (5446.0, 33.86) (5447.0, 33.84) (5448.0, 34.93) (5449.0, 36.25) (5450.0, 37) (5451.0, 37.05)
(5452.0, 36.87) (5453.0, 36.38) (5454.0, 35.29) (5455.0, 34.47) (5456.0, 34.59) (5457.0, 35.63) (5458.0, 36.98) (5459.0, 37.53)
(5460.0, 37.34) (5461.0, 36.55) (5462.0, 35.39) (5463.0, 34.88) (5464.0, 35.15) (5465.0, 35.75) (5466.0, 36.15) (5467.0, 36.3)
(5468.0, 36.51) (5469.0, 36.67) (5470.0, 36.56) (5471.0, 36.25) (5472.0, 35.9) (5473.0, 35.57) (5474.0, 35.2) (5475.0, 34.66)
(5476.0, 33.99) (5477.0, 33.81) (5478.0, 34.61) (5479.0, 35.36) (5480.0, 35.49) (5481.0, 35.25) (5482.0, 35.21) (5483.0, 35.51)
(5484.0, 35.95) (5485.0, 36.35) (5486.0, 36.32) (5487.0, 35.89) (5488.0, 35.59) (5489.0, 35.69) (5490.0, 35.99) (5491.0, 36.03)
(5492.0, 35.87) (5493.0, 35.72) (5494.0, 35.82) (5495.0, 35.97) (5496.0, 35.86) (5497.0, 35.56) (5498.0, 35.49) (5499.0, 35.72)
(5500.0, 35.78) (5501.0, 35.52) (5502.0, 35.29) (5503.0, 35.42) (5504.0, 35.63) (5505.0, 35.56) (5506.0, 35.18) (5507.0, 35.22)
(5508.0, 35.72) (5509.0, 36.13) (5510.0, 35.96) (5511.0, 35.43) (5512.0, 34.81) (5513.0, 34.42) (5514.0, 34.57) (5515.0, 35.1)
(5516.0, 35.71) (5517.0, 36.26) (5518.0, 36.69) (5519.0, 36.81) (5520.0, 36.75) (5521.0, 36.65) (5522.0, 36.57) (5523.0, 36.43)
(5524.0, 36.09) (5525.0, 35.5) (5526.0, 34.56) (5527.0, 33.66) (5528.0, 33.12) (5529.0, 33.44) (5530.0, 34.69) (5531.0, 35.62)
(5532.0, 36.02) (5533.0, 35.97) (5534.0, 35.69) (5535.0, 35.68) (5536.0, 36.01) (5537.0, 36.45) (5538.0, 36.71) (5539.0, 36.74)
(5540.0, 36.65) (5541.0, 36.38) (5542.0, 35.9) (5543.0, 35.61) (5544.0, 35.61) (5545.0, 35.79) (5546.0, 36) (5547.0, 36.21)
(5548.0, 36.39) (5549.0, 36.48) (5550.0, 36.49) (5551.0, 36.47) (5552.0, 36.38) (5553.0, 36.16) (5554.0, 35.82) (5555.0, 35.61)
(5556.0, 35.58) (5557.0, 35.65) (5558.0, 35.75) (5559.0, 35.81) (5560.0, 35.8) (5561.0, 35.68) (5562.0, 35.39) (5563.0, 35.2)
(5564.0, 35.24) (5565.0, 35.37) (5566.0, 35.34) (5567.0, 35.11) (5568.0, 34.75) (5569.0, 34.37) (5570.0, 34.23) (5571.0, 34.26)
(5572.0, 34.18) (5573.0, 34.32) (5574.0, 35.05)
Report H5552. 36.2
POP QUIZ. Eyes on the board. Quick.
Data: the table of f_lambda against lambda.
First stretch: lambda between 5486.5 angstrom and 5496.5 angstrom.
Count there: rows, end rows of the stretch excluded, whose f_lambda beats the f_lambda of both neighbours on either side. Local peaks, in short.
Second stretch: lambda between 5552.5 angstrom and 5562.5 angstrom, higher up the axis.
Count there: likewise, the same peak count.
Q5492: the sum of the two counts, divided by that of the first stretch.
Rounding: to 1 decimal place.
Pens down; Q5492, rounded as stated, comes 1.5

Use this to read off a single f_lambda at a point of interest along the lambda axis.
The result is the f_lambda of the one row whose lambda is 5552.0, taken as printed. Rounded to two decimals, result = 36.38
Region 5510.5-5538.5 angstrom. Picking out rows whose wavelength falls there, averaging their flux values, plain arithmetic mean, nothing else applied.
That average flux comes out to 35.6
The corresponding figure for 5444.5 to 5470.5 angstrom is 35.9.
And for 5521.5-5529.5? 34.9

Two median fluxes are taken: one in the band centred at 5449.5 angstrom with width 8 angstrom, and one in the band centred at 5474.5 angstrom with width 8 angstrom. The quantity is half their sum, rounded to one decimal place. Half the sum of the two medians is 35.6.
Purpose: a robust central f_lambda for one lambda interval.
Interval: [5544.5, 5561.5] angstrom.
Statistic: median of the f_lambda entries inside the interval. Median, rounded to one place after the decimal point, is 35.8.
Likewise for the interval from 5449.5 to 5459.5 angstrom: 36.6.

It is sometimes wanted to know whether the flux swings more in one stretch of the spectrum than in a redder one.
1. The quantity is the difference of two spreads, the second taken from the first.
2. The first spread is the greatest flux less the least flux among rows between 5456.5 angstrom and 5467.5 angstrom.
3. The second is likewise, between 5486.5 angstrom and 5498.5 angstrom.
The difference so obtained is 2.1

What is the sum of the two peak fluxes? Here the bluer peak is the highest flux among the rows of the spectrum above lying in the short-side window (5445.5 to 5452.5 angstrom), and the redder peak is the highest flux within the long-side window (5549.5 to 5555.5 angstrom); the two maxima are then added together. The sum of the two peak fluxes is 73.5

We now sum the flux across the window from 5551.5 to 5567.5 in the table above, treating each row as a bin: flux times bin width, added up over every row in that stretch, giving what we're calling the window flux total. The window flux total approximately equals 570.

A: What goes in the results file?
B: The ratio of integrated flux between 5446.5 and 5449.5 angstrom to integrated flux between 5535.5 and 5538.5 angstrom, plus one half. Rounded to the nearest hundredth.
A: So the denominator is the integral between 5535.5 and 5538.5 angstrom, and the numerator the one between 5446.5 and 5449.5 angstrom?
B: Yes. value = 1.46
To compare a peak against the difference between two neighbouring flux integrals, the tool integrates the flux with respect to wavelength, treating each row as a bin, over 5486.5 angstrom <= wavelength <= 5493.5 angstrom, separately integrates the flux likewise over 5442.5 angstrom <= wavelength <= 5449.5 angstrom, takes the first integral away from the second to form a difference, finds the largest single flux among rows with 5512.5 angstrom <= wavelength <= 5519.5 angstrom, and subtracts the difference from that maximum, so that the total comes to 39.9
